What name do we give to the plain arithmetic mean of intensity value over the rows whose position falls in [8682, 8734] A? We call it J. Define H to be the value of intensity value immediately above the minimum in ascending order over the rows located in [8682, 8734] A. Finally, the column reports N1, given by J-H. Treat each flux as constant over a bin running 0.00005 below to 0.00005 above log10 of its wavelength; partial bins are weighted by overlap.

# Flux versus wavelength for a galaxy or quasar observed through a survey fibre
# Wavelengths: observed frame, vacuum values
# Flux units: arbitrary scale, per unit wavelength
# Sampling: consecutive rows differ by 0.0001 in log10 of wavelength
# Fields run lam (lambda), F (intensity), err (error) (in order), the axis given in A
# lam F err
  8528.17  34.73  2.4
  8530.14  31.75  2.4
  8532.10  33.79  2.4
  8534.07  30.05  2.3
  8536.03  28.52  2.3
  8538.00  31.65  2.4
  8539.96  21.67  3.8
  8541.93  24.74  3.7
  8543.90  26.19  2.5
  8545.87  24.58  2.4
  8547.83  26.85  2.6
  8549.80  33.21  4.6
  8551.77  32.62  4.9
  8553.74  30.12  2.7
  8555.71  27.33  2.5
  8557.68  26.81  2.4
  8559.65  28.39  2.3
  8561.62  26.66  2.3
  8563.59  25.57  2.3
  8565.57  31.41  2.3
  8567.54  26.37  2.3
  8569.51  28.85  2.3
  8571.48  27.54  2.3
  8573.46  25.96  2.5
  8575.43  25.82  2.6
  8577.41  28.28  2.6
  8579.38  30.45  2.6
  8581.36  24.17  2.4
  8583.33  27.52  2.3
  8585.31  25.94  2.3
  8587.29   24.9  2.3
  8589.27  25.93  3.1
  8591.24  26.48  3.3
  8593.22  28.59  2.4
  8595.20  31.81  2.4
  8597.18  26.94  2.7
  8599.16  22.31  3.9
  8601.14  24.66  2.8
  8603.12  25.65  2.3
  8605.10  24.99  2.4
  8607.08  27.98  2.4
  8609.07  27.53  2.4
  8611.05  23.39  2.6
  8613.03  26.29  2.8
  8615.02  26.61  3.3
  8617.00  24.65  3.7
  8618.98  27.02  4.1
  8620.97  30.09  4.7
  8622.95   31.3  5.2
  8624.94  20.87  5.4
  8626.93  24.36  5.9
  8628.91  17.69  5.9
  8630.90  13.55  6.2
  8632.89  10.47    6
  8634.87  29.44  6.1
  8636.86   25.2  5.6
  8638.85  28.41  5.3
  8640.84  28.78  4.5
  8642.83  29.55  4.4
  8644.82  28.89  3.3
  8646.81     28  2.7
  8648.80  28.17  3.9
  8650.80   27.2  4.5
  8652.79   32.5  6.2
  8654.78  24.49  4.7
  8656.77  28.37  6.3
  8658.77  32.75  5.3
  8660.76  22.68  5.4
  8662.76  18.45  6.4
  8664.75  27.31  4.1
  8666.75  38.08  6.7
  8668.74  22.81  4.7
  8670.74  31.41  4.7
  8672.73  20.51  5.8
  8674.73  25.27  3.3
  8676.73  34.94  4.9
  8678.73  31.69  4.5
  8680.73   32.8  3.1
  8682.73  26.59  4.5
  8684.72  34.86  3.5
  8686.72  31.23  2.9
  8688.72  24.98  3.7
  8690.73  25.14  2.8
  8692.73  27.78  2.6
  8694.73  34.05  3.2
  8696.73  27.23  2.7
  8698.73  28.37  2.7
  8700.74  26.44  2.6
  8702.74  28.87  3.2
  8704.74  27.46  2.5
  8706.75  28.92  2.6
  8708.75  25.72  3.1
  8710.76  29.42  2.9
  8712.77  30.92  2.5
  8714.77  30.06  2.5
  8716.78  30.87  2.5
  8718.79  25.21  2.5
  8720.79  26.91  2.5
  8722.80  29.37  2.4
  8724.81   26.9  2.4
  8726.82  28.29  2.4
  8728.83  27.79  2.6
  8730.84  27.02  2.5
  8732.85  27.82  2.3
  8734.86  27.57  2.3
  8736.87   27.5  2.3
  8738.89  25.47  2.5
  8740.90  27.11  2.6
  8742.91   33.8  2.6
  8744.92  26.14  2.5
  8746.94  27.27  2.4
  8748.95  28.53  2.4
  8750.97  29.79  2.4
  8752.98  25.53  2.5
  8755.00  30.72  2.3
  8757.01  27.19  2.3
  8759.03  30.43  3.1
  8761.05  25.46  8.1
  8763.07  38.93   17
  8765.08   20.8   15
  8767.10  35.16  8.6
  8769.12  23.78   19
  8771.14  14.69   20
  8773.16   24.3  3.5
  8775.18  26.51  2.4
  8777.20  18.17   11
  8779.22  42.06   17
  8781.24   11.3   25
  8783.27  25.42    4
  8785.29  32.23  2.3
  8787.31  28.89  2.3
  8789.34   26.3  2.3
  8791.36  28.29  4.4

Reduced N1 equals 3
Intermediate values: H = 25.14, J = 28.4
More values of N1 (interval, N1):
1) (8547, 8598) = 3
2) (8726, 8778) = 9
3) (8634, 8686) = 8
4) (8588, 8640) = 12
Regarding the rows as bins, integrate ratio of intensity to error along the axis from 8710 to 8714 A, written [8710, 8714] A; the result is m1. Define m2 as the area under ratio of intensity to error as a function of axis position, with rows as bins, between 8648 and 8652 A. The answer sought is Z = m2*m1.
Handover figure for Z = 1187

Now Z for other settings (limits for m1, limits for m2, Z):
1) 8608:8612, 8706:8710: 1584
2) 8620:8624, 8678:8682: 863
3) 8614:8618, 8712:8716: 1440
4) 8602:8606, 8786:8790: 2093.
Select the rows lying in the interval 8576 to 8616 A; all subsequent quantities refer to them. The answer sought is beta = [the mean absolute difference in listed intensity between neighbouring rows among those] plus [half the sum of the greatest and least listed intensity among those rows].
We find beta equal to 29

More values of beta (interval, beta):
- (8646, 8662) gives 32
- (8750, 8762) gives 32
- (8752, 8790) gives 37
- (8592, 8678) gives 29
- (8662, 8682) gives 36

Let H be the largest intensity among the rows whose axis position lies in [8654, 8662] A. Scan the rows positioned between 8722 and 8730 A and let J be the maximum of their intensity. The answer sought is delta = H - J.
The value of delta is 3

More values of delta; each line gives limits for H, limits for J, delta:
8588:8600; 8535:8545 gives 0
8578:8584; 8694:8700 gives -4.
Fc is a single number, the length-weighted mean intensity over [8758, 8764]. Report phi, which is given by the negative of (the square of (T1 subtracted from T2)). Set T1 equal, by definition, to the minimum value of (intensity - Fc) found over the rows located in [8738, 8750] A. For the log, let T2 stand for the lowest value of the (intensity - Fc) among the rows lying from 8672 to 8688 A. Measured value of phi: -25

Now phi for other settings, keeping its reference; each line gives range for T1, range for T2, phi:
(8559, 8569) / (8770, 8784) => -204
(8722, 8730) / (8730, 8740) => -2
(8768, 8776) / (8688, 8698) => -106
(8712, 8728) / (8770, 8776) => -111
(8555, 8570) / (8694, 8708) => -1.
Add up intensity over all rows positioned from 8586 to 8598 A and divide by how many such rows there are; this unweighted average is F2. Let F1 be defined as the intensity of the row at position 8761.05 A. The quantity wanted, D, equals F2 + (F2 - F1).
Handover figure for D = 29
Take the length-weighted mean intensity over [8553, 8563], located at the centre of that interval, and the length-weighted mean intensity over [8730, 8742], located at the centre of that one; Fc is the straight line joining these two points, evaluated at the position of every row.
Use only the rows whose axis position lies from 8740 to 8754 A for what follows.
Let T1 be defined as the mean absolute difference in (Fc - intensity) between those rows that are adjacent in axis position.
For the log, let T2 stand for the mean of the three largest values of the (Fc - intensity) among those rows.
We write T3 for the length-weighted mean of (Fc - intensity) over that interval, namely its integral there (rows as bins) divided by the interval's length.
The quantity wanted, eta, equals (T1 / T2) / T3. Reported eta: -3.6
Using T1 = 3.7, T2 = 0.8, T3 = -1.2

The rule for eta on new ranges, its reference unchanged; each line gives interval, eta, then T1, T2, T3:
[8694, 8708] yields -8.9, 2.5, 0.2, -1.4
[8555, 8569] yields 11.1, 2.6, 1.5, 0.2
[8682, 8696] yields -1.3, 4.5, 1.7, -2.0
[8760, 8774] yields 2.1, 12.7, 7.3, 0.8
